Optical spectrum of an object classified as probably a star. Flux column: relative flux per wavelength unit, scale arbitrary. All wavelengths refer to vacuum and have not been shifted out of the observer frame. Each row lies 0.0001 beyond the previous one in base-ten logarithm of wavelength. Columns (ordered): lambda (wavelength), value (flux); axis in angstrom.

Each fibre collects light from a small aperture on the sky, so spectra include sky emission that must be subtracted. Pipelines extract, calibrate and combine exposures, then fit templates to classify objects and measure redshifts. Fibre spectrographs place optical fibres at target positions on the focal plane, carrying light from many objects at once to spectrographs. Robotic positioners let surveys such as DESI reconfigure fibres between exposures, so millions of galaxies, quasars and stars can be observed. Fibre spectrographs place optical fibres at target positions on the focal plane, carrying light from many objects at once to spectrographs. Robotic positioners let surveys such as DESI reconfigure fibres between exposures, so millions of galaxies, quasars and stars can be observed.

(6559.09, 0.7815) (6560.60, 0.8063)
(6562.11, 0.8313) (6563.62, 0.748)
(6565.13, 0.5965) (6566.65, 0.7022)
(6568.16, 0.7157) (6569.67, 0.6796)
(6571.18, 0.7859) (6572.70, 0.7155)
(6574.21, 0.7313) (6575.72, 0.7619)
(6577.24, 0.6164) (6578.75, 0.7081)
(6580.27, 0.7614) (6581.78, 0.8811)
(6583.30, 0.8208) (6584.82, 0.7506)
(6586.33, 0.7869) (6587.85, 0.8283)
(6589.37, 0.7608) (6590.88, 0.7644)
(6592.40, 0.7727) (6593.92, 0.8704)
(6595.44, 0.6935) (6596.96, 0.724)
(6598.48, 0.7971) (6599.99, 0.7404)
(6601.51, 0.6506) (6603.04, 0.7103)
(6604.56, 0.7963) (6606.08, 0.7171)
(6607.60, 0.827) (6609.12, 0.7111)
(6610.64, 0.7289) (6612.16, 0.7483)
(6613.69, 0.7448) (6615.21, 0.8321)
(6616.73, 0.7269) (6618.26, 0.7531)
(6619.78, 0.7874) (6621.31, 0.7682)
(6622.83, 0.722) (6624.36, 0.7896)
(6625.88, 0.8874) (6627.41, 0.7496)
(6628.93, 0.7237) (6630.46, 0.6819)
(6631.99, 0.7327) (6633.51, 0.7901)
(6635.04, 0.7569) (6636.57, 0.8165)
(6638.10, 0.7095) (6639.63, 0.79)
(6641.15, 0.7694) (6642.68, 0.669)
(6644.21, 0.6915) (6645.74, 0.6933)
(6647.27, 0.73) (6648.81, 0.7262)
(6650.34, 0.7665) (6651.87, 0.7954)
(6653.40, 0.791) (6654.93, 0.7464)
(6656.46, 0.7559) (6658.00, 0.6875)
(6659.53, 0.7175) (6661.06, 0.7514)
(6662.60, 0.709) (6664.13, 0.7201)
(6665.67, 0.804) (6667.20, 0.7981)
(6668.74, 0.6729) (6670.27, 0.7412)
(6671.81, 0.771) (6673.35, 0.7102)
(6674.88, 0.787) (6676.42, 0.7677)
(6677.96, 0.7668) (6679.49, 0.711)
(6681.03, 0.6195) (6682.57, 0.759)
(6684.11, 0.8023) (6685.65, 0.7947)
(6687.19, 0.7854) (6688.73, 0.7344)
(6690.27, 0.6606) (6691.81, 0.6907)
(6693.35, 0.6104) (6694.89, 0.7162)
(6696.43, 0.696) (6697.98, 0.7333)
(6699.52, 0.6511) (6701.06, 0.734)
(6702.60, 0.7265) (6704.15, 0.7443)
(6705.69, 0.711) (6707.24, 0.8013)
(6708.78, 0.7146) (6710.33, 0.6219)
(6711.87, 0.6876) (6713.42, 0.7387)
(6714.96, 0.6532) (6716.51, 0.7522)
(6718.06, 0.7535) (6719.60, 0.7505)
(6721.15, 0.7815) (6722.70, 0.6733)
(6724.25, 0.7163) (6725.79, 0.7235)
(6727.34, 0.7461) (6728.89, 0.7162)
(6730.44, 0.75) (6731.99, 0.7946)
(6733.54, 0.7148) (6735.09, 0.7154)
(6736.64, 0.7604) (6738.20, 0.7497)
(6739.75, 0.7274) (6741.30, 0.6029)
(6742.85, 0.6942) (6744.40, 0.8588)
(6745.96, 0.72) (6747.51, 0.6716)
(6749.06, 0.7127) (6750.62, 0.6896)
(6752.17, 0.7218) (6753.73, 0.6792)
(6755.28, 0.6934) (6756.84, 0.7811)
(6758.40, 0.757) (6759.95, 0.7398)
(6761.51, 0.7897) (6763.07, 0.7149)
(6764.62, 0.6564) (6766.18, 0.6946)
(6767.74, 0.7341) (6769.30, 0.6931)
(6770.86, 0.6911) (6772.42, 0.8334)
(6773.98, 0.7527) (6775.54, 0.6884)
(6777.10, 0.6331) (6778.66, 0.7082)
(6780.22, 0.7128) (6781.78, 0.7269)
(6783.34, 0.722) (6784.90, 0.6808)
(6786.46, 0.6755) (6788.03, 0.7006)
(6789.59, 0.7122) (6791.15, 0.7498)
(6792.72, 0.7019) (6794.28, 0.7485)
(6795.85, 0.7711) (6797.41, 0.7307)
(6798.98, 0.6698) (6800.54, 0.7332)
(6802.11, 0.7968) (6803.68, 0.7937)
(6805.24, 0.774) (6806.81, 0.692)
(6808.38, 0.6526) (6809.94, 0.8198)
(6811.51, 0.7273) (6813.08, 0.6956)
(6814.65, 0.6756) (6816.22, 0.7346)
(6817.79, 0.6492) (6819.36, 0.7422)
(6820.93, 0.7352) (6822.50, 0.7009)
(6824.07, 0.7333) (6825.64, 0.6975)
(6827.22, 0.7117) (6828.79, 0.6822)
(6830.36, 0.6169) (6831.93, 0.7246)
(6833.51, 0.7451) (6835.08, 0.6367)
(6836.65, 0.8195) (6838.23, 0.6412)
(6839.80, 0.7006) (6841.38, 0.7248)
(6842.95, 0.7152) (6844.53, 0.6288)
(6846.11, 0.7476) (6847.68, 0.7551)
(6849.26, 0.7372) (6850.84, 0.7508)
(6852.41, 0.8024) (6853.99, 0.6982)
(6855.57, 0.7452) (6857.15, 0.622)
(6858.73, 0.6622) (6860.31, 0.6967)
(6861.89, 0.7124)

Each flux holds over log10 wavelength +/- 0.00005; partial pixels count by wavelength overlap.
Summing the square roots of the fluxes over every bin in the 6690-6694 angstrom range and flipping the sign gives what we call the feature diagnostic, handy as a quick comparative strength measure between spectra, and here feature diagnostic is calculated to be -2.43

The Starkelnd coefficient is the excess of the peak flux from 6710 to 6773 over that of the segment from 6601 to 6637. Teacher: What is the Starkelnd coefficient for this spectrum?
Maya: -0.03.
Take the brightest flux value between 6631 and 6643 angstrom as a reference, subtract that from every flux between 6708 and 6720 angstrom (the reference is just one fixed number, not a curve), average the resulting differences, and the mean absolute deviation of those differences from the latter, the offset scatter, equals 0.041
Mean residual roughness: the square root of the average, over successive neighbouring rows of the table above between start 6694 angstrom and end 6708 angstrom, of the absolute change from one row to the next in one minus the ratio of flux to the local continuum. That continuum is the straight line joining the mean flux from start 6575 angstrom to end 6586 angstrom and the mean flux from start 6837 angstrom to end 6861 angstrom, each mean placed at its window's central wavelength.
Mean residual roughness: 0.251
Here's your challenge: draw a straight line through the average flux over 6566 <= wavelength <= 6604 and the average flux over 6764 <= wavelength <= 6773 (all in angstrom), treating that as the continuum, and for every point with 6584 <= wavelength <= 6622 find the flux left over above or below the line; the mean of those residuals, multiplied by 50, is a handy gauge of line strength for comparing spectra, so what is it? 0.7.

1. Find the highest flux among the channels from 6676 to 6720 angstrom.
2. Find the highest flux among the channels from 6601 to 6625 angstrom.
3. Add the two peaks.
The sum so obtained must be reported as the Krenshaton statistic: 1.63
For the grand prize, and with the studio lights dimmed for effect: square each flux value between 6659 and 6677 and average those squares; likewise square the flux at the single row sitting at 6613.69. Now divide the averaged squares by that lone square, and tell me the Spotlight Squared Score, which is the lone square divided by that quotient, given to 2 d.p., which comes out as 0.55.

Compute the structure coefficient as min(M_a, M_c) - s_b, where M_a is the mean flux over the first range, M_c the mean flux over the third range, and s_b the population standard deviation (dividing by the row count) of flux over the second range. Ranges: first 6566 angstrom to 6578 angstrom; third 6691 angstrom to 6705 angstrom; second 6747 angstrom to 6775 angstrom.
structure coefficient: 0.655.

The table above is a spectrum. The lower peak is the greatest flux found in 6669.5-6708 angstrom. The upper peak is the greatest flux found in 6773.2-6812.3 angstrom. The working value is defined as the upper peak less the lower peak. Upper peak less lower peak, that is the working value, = 0.02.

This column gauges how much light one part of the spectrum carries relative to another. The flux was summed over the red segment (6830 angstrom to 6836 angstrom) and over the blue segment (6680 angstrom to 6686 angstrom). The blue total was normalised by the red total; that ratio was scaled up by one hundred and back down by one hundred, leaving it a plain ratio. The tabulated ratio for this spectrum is 1.093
